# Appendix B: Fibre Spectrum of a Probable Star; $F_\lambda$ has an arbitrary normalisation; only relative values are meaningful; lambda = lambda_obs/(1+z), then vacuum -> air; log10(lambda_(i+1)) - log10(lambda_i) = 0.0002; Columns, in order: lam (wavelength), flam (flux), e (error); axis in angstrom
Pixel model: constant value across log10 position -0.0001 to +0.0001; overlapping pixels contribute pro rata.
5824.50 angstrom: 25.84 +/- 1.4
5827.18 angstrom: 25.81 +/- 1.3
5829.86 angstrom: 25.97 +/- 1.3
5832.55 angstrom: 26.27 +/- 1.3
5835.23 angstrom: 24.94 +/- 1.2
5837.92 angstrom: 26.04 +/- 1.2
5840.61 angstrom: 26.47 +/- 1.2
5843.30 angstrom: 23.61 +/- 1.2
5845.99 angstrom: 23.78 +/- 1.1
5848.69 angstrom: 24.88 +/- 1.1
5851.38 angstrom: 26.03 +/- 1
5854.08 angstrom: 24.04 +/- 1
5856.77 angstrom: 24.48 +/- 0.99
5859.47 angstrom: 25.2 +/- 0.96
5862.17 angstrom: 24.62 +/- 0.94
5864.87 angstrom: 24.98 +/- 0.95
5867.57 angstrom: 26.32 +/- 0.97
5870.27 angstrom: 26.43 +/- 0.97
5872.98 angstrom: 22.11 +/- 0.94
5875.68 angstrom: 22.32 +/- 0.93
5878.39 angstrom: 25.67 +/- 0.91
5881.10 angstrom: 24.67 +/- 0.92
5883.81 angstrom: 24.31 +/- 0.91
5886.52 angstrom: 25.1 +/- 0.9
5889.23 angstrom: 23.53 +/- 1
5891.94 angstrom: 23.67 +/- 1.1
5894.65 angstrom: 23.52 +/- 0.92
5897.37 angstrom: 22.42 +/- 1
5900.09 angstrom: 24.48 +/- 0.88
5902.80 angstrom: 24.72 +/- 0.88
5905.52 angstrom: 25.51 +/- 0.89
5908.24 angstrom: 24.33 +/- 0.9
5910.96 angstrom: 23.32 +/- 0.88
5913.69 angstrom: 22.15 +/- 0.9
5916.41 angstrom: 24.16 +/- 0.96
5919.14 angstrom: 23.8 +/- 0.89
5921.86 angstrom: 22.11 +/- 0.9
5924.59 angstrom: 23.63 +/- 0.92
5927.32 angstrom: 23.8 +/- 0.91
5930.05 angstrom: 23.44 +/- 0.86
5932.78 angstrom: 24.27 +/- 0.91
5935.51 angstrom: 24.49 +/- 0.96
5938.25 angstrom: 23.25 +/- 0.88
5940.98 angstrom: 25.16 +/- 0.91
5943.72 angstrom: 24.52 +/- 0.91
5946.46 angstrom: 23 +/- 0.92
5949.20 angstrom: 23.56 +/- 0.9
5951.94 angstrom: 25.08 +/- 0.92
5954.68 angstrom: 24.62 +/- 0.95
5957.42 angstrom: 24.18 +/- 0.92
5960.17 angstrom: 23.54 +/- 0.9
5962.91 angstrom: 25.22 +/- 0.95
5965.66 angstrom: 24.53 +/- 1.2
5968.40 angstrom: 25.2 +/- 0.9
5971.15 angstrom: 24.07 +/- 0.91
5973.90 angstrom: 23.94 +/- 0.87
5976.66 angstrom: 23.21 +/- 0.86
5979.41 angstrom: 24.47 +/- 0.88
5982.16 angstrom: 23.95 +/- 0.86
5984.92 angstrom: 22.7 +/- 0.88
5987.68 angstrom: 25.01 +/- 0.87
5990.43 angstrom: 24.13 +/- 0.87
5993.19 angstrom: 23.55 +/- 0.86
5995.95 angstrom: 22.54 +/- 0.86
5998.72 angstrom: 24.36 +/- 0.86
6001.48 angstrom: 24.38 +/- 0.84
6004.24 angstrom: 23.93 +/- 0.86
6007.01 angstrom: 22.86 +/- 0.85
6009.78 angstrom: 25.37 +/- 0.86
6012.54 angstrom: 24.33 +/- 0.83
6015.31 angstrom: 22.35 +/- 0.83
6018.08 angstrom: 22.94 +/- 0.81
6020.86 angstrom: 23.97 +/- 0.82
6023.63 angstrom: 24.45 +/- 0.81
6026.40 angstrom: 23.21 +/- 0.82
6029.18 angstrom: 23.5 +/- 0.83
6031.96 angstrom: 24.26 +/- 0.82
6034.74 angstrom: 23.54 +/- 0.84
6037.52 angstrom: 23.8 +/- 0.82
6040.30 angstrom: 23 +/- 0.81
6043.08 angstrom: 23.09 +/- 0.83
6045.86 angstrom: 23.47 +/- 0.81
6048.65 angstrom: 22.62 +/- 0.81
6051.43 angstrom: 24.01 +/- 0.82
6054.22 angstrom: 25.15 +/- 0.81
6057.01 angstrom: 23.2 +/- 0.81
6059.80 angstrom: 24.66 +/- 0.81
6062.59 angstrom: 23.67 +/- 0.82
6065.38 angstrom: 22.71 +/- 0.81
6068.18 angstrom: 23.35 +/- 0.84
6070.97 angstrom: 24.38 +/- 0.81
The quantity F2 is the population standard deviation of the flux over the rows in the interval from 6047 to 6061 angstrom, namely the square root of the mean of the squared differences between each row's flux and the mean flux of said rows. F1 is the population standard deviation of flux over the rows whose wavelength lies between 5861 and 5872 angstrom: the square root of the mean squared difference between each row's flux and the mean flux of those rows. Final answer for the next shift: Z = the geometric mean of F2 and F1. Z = 0.9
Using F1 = 0.8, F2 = 0.92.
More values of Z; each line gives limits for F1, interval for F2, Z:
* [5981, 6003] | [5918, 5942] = 0.8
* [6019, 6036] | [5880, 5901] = 0.6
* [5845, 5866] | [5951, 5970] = 0.6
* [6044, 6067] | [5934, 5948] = 0.8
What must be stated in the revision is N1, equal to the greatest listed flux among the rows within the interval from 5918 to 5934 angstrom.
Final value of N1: 24.27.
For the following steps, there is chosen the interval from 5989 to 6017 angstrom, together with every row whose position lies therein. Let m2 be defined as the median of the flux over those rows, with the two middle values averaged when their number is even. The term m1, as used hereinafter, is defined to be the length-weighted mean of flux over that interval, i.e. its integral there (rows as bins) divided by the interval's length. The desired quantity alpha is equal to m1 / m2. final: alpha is 0.990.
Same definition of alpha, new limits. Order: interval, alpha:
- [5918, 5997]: 1.001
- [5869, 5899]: 1.013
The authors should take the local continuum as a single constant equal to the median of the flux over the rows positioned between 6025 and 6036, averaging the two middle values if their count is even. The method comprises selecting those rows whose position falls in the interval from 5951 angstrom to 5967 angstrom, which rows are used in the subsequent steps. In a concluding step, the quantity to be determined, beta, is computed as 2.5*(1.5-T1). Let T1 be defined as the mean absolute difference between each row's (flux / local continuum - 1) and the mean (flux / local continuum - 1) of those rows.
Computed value 3.70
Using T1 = 0.019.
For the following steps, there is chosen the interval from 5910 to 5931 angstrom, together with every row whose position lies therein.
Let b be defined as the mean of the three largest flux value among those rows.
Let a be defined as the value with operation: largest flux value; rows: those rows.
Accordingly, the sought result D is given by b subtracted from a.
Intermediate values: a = 24.16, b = 23.9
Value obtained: 0.24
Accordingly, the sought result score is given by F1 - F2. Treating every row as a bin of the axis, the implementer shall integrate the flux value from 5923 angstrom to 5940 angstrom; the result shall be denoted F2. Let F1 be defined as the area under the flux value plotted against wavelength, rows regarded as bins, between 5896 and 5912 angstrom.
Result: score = -18.6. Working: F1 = 386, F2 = 405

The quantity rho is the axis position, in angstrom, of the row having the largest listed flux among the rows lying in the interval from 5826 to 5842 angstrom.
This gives 5840.61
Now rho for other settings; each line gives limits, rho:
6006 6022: 6009.78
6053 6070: 6054.22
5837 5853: 5840.61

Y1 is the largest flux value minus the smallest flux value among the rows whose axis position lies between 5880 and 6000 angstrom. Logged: 3.4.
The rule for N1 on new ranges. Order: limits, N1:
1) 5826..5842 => 26.47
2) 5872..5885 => 25.67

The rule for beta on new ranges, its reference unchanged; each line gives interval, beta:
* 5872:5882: 3.59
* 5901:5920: 3.67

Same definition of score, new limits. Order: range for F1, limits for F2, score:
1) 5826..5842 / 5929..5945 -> 27.4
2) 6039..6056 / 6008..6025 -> -5.5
